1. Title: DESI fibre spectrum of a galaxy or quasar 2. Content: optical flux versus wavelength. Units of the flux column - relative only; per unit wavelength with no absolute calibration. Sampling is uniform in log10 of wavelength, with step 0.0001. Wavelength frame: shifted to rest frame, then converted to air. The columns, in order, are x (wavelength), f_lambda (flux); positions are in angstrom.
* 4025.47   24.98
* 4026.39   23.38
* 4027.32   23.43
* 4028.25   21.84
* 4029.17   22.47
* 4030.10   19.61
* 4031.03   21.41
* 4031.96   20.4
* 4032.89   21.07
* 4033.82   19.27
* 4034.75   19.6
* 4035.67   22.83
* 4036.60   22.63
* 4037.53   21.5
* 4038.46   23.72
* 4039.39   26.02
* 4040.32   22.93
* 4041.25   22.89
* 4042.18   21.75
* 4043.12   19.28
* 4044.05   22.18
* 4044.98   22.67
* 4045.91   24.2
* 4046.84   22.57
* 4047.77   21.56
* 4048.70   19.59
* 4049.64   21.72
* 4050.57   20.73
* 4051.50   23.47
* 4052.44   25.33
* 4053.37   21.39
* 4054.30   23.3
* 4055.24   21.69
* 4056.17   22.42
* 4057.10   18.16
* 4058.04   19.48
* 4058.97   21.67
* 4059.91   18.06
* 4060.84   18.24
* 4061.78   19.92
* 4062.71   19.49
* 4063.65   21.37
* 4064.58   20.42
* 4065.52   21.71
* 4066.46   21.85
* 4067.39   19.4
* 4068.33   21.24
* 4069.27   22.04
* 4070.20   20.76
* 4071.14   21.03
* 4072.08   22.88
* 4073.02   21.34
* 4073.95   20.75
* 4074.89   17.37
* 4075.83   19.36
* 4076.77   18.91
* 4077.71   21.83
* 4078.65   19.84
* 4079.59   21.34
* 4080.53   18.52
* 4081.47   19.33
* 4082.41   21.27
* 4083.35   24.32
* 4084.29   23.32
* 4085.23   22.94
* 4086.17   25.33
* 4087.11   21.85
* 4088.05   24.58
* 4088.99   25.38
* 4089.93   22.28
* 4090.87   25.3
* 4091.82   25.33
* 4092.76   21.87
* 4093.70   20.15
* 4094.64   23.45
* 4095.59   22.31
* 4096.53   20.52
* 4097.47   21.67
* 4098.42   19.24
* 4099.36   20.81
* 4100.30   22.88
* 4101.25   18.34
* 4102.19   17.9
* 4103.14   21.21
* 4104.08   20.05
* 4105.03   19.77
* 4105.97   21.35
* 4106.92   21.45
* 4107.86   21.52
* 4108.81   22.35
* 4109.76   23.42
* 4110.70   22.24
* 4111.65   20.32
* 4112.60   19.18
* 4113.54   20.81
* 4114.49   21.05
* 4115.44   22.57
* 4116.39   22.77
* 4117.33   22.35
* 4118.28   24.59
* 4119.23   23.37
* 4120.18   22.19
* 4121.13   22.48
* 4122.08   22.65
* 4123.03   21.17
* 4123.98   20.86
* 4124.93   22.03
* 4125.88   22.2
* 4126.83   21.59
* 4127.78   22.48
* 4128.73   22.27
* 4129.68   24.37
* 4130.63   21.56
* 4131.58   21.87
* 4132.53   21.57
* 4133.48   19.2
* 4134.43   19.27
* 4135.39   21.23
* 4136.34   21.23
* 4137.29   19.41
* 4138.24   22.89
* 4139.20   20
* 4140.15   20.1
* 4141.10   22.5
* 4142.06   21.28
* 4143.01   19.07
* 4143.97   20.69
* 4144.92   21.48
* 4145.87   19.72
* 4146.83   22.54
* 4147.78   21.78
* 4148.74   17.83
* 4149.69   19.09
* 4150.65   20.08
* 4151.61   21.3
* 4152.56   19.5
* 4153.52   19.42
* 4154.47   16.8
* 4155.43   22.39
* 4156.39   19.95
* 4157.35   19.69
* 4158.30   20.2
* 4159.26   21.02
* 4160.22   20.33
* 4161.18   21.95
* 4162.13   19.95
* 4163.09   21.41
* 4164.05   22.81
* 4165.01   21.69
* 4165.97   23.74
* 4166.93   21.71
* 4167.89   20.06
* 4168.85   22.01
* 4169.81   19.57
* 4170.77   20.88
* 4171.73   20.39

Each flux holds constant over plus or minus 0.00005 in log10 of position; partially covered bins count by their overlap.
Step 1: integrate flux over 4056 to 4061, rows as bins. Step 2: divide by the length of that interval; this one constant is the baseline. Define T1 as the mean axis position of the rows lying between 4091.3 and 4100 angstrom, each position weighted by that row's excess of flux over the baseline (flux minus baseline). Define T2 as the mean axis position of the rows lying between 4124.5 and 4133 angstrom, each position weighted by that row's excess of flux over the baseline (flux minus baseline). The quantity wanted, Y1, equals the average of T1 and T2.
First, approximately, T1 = 4094.3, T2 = 4128.7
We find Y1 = 4111.5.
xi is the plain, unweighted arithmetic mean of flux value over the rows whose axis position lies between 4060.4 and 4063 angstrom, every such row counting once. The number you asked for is 19.2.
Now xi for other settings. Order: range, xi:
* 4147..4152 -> 20.0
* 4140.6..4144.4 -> 20.9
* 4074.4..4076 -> 18.4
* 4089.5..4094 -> 23.0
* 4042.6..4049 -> 21.7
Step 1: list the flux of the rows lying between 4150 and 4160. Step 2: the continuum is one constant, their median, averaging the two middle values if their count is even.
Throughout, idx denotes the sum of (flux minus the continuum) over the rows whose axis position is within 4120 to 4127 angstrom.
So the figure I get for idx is 15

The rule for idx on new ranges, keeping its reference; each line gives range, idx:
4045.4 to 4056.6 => 28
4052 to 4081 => 21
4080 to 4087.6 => 17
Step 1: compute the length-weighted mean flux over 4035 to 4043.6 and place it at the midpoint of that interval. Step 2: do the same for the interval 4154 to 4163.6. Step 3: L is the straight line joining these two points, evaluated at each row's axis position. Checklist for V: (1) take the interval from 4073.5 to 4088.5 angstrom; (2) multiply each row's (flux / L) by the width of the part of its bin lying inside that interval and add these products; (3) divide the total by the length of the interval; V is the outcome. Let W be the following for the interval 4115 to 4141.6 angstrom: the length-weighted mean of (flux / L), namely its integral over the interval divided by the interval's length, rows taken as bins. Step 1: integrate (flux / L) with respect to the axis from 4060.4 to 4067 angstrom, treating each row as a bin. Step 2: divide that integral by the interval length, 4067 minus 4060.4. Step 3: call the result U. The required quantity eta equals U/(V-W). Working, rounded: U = 0.92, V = 0.98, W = 1.04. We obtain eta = -14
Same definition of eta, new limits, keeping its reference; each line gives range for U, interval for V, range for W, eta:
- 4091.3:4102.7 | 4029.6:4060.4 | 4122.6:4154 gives -22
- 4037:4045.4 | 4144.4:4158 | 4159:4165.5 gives -15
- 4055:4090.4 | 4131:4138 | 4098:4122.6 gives -60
